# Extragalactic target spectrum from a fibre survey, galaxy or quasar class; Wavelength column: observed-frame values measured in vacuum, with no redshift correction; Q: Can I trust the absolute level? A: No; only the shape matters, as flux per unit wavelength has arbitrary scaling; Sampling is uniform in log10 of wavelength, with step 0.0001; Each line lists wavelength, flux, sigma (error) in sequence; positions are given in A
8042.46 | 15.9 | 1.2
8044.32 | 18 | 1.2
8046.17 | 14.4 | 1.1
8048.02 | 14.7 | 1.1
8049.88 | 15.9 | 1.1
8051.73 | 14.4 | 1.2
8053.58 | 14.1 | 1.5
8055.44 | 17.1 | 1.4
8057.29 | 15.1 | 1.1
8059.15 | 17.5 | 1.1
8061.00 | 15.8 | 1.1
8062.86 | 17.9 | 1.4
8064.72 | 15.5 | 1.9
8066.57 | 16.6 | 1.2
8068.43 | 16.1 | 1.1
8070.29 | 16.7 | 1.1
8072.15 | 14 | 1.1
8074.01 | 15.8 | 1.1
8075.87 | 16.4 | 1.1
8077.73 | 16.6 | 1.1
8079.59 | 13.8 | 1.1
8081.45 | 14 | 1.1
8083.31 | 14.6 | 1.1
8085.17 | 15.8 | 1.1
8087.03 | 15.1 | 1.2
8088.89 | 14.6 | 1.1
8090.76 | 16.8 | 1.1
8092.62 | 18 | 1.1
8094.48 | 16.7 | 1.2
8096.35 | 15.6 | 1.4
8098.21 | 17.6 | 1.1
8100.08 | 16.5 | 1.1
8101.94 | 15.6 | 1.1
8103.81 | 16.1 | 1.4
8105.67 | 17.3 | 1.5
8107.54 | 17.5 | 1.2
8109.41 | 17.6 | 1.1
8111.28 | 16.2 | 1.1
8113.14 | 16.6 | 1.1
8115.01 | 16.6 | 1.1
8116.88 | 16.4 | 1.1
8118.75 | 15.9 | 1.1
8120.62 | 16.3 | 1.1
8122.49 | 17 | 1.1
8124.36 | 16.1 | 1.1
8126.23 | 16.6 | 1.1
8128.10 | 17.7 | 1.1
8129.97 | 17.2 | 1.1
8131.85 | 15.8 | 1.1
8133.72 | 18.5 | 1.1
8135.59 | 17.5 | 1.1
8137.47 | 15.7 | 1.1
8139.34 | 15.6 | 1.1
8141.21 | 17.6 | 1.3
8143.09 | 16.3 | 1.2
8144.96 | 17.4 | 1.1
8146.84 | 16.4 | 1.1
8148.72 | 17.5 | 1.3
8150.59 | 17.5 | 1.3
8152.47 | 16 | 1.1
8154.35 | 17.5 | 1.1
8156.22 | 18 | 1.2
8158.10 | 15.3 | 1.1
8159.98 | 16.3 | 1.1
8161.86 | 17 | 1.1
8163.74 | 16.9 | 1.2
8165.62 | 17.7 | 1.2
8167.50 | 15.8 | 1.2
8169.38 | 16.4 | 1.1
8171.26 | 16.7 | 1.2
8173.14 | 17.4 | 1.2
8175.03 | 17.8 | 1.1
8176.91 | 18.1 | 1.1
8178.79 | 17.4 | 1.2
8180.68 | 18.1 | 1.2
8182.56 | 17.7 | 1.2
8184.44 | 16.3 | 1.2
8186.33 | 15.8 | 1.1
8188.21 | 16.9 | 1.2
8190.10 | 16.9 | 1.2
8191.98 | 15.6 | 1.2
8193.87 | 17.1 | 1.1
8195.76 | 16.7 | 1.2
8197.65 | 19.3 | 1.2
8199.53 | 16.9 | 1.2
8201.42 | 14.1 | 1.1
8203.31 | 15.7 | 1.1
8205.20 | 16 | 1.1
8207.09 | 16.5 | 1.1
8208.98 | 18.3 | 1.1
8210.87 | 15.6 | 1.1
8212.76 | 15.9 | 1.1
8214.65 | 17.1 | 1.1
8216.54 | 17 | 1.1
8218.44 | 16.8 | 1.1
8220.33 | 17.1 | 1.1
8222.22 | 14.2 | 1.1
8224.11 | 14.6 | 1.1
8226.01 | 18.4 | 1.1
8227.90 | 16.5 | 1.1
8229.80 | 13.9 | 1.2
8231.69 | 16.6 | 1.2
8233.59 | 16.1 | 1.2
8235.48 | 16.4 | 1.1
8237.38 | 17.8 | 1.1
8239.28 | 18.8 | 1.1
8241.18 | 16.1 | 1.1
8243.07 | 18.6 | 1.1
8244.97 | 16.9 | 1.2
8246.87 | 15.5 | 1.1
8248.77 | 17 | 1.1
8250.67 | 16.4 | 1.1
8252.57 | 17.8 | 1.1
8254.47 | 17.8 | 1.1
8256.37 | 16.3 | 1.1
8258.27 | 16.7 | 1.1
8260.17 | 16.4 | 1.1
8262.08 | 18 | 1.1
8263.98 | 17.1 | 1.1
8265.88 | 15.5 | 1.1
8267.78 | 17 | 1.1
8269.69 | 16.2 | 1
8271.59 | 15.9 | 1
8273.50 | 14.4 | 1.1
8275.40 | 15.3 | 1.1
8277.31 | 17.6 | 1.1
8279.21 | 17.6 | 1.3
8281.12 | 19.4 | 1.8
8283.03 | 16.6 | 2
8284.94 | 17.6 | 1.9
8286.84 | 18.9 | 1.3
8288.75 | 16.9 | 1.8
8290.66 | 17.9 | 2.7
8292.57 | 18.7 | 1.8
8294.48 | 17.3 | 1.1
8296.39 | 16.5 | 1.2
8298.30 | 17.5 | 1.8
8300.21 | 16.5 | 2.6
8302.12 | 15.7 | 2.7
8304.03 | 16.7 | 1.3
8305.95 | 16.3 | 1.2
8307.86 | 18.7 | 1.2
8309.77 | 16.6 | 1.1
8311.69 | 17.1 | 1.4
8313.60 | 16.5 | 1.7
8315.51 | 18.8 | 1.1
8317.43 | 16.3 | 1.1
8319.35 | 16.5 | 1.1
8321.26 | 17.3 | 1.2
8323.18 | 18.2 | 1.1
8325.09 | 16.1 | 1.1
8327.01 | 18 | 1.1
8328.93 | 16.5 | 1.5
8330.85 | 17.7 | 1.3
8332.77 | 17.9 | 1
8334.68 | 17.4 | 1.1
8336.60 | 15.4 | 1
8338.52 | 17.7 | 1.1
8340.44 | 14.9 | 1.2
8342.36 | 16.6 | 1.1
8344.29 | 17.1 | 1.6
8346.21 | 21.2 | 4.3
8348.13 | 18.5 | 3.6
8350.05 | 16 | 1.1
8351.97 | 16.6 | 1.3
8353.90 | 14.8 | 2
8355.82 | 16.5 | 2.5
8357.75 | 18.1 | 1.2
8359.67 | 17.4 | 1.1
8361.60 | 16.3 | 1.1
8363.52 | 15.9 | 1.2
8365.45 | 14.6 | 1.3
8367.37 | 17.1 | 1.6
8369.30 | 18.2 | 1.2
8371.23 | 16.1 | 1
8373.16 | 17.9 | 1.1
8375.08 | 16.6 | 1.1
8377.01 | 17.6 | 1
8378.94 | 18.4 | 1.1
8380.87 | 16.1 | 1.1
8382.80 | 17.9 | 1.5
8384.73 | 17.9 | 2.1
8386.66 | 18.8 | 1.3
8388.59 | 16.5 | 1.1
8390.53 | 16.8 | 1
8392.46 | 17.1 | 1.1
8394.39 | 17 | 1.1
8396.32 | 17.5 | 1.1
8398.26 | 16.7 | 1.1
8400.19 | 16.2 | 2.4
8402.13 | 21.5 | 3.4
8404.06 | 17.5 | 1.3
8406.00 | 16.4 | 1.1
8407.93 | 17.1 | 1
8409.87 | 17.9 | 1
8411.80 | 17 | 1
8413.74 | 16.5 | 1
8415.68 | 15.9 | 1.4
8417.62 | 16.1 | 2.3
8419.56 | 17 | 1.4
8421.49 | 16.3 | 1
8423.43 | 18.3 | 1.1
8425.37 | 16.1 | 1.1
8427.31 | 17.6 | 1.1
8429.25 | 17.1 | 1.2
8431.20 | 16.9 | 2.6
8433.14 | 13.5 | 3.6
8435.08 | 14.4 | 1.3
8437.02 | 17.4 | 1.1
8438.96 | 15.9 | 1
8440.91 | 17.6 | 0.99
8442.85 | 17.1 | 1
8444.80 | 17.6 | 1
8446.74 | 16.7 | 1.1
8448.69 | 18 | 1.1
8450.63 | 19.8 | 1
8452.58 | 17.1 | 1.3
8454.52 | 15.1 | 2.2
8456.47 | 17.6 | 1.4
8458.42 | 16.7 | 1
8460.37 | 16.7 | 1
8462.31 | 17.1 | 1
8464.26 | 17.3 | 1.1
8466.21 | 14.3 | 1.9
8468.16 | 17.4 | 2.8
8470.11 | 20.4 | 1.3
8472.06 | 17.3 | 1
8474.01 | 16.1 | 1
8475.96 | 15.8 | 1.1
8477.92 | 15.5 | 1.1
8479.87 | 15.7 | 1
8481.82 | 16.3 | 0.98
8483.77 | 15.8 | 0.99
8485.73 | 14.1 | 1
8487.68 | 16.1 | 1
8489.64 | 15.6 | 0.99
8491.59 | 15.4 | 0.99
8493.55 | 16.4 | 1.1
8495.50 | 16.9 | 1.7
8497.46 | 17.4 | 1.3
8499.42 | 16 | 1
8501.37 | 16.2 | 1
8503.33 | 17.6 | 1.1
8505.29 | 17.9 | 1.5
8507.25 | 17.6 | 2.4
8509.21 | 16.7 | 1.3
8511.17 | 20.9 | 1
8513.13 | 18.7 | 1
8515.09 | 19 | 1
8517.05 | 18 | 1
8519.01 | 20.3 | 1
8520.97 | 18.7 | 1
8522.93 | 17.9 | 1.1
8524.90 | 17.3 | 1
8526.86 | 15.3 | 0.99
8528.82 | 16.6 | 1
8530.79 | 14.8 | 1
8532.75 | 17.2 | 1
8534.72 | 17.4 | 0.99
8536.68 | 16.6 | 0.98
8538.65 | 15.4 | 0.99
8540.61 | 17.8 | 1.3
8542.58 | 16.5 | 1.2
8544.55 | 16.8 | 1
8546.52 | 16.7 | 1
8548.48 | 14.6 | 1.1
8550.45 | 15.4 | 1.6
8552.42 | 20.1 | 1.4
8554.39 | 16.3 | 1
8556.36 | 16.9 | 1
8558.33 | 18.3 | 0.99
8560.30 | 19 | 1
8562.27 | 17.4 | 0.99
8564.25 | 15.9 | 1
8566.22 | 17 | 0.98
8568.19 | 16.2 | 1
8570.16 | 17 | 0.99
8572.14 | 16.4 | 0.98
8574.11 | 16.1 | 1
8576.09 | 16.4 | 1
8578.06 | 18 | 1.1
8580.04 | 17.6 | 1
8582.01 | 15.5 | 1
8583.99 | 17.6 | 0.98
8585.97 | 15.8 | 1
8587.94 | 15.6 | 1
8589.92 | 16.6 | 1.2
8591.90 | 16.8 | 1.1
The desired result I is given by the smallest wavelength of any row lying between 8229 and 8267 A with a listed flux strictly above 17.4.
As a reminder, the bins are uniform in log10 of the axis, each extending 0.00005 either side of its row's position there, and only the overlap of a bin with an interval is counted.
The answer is 8237.38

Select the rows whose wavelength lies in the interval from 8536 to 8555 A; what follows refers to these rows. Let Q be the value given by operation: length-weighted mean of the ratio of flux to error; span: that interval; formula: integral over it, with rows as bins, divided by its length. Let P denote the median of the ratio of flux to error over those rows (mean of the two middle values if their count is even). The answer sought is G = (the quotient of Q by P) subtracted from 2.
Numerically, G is 1.022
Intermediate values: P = 15.0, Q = 14.6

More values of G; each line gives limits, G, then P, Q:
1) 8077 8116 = 1.025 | 14.4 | 14.0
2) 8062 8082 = 1.033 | 13.8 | 13.4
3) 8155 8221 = 0.990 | 14.5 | 14.7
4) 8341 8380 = 1.131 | 14.7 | 12.8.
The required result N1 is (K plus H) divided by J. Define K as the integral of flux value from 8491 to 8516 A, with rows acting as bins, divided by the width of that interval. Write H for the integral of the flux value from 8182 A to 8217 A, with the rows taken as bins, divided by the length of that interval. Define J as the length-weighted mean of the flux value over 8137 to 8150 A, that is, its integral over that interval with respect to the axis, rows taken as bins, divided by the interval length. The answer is 2.04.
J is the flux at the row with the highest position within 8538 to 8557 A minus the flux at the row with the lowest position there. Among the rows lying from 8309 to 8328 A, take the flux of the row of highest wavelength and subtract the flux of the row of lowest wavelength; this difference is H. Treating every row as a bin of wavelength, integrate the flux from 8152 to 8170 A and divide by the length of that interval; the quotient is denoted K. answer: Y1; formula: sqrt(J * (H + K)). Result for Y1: 5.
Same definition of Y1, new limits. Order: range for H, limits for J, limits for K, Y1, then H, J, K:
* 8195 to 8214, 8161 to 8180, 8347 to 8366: 3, -0.80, 0.4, 16.6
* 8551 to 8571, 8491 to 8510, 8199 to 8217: 4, -3.10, 1.3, 16.3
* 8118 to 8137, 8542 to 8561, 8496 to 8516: 7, 1.60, 2.5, 17.8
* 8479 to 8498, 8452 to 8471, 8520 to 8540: 8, 1.70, 3.3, 16.7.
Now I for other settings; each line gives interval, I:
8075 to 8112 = 8092.62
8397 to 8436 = 8402.13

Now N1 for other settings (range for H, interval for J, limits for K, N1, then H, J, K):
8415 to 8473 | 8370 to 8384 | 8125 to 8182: 1.96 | 16.9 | 17.3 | 17.0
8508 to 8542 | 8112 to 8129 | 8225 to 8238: 2.05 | 17.6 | 16.6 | 16.5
